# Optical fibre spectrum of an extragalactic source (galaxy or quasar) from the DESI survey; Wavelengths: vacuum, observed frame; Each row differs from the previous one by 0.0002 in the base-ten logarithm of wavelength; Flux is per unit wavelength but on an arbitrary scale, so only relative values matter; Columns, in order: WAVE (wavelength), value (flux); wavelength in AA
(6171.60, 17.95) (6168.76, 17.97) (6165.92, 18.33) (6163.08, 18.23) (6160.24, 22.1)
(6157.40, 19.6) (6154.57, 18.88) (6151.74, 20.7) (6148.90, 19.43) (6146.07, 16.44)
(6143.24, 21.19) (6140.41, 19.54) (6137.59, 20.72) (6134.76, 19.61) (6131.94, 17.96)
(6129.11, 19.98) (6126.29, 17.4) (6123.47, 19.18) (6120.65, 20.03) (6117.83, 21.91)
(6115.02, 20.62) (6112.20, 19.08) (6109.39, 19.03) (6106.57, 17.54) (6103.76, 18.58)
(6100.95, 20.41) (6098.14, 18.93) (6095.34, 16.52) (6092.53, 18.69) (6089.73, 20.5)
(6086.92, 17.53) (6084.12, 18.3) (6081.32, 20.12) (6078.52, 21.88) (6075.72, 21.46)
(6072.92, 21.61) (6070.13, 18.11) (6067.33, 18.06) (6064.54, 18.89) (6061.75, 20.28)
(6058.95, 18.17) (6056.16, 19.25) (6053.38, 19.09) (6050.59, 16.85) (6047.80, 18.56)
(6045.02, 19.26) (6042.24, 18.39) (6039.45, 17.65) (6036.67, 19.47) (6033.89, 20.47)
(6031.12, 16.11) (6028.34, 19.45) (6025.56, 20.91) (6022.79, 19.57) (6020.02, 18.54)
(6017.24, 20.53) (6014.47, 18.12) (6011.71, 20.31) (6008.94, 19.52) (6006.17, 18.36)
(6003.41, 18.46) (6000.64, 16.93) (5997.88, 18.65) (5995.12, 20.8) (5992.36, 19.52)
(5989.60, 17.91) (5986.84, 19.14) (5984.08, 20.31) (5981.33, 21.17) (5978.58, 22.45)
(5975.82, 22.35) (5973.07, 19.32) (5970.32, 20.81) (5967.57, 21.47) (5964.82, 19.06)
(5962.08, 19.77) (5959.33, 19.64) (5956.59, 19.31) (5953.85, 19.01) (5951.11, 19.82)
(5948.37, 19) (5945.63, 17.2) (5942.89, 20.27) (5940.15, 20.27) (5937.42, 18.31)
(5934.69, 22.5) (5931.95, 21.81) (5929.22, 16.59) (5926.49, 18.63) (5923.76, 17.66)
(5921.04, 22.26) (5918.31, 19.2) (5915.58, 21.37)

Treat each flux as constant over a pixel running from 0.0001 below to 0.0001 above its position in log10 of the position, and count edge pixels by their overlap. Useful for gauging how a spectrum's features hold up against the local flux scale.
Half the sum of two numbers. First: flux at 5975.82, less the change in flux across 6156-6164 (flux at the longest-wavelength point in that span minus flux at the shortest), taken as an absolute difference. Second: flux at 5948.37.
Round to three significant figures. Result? 21.4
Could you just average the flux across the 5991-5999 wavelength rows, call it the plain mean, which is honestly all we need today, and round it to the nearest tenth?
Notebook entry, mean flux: 19.7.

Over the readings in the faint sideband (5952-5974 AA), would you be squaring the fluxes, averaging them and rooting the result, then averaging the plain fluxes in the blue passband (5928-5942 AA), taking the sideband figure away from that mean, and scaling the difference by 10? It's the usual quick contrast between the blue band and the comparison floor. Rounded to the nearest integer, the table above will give 1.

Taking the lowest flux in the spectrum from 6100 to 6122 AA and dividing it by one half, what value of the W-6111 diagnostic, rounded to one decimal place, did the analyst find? 35.1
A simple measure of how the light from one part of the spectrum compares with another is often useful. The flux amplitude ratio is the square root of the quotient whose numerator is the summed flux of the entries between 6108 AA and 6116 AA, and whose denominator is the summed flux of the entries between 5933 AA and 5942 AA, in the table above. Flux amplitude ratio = 0.98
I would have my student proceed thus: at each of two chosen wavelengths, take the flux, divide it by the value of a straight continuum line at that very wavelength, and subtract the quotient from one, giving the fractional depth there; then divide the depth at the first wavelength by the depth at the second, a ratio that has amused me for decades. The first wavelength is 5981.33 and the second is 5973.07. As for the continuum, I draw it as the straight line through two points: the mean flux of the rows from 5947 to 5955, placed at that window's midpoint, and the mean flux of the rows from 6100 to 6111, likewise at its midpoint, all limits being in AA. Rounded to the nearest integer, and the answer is 20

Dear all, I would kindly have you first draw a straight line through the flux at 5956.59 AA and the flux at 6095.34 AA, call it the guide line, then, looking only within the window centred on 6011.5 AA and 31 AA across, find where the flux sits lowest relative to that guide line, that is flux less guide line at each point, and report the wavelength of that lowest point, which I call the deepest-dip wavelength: 6000.64 AA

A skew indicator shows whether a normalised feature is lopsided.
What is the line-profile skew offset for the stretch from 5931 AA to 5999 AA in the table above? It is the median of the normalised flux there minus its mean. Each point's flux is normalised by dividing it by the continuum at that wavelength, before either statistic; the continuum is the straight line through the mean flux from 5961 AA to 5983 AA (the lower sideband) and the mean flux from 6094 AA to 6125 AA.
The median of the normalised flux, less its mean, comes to -0.012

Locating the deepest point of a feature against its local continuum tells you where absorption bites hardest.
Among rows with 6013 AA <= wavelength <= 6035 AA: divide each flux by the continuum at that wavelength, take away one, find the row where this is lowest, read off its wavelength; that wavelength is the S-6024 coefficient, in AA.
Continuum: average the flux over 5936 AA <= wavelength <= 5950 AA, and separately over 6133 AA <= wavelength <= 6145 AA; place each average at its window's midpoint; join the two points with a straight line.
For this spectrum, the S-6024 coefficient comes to 6031.12 AA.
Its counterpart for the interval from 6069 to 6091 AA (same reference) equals 6086.92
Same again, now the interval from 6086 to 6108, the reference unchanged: 6095.34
